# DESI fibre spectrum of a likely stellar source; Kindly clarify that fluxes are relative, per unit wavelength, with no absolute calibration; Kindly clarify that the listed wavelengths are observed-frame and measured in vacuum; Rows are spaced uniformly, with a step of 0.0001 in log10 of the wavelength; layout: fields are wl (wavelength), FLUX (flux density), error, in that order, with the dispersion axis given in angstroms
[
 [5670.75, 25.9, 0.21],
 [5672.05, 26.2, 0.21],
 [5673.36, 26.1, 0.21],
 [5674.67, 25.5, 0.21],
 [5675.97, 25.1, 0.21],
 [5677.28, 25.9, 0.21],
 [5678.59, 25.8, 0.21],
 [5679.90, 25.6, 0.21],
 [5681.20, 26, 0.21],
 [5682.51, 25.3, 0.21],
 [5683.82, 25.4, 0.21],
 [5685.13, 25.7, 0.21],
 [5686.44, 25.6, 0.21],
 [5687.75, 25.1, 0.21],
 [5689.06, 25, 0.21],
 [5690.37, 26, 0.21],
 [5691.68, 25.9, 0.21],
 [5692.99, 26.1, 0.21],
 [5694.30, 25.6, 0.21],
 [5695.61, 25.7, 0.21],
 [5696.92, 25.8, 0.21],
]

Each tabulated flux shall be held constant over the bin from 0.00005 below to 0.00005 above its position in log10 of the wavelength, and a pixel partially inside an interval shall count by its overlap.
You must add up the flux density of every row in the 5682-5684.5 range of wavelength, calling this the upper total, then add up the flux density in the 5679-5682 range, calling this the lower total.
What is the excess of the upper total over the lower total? -0.90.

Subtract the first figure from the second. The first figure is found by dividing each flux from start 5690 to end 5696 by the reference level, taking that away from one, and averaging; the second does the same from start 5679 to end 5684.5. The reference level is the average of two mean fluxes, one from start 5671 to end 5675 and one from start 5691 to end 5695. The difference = 0.011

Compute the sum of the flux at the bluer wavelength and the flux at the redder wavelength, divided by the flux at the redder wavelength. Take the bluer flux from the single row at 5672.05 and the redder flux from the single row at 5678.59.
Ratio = 2.02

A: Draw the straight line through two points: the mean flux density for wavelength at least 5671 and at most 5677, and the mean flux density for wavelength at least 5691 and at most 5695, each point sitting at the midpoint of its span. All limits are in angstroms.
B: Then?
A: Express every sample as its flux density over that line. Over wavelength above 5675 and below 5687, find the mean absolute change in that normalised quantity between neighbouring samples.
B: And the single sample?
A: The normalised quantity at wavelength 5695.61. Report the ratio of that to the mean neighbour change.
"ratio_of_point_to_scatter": 76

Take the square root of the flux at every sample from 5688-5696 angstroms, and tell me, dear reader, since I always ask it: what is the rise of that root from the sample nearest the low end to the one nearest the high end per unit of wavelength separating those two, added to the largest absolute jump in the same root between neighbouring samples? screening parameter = 0.110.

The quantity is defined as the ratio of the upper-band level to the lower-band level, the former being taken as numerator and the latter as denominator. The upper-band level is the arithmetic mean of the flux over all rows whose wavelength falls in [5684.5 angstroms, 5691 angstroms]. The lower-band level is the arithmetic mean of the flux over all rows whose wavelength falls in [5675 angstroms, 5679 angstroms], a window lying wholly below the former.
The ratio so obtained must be 1.00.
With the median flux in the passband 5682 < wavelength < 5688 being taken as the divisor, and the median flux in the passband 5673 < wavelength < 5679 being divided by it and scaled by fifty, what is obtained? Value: 50.8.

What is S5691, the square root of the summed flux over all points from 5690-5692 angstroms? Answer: 7.20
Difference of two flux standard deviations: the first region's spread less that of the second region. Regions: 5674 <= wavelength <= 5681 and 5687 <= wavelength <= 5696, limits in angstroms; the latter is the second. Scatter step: -0.12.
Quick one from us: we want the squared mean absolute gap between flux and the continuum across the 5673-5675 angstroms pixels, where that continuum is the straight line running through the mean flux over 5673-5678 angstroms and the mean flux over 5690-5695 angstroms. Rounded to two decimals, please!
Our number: 0.10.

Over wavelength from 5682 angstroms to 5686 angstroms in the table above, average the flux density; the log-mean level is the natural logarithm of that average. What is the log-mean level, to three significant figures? 3.24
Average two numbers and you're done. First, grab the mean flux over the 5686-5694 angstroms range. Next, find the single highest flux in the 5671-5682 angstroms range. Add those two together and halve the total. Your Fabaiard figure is 25.9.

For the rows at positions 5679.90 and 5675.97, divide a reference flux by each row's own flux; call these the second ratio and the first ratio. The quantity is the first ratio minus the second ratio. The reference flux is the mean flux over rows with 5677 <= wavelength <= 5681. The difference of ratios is 0.02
